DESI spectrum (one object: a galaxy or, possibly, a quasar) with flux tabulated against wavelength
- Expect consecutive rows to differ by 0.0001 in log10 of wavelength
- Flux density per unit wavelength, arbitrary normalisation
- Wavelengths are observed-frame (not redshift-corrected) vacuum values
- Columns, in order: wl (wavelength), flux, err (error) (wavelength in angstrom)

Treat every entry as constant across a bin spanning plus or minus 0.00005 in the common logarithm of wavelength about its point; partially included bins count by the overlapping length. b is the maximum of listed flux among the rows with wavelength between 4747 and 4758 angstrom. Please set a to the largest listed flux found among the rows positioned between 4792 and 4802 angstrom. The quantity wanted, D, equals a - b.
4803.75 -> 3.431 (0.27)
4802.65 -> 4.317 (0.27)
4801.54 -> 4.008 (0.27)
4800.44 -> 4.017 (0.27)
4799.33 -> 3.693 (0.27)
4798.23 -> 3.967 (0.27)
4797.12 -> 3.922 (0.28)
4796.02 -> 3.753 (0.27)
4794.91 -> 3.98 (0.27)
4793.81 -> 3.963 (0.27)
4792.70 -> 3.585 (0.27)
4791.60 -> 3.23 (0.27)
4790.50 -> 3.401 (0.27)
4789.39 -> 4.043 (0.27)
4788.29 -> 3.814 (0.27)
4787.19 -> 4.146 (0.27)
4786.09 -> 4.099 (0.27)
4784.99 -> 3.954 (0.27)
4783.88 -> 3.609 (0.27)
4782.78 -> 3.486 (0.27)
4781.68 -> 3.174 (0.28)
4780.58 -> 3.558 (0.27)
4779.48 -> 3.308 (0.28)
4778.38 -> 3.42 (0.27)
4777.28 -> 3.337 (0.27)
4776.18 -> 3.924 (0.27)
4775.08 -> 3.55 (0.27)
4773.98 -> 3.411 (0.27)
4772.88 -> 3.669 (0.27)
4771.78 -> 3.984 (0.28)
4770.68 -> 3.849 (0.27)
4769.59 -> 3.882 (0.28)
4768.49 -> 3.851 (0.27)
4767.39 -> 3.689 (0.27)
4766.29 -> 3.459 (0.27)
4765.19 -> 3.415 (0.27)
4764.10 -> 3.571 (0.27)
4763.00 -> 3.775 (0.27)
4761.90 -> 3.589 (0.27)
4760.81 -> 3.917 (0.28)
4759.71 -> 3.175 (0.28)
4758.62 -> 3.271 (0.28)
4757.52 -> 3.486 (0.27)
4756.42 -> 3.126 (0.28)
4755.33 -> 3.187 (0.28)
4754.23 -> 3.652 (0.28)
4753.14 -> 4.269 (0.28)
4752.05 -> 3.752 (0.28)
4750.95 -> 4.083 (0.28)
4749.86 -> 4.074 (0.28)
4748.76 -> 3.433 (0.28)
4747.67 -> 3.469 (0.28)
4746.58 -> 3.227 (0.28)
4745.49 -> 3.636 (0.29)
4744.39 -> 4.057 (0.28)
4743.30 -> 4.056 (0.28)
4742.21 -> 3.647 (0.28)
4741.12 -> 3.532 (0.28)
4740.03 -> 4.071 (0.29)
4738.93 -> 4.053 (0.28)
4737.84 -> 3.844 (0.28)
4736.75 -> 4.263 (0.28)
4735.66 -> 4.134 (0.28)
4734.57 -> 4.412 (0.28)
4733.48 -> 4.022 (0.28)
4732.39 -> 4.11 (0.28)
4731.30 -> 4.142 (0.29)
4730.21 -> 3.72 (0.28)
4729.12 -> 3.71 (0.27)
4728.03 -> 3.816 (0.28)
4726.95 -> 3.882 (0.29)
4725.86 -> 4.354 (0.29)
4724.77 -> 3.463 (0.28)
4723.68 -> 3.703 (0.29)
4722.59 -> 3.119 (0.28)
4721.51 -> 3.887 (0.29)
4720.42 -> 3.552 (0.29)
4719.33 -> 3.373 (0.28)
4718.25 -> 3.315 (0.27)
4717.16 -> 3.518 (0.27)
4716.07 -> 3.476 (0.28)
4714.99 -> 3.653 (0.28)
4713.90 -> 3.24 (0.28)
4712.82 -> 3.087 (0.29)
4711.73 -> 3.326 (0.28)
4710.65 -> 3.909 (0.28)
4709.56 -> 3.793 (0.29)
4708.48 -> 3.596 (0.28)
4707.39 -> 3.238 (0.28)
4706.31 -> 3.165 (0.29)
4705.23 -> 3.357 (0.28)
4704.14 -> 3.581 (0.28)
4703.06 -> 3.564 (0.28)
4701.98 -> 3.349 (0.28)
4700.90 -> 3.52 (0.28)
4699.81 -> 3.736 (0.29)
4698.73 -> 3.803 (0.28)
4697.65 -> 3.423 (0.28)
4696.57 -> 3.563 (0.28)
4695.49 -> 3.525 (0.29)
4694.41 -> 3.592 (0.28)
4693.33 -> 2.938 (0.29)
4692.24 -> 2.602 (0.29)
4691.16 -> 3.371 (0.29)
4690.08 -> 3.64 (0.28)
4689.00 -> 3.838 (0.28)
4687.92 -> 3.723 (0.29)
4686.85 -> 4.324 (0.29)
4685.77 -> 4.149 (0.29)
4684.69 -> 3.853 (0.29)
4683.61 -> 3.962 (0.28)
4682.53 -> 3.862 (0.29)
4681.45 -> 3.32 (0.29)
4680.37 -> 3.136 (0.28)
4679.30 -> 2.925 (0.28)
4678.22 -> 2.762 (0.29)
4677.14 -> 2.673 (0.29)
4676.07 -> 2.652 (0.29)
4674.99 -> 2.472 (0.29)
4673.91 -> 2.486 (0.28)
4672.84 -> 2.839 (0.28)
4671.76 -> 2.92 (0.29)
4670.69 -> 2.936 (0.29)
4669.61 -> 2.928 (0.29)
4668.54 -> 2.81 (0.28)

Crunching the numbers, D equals -0.25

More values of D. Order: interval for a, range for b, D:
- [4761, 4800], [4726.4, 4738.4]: -0.27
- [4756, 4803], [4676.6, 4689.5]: -0.01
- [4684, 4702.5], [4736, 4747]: 0.06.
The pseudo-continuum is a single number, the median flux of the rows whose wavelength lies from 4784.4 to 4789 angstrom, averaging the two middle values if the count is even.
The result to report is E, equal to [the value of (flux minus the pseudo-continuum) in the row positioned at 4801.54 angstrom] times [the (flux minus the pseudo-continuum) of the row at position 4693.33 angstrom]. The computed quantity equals 0.02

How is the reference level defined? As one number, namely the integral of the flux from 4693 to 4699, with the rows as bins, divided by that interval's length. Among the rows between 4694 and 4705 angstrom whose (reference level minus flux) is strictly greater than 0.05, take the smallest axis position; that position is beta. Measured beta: 4697.65 angstrom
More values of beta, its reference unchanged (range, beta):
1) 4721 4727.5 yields 4722.59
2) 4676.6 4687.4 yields 4677.14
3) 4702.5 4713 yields 4705.23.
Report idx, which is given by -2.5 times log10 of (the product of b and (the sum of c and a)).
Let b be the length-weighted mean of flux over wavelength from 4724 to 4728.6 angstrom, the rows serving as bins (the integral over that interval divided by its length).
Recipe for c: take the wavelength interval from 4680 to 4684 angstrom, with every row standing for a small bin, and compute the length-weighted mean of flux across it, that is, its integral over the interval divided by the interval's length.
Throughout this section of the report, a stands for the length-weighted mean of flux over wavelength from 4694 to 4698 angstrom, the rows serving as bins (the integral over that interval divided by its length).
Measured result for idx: -3.60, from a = 3.5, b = 3.87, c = 3.6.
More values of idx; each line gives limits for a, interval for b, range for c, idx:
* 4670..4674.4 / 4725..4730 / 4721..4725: -3.48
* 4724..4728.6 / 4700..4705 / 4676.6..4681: -3.44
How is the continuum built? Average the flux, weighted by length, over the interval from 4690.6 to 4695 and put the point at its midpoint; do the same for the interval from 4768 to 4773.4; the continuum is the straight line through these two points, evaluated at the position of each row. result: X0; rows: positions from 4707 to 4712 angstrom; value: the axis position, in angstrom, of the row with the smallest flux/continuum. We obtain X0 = 4707.39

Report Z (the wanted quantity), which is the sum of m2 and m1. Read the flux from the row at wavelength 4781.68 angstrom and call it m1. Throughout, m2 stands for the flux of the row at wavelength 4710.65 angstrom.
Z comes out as 7.08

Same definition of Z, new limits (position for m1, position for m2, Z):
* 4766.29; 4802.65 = 7.78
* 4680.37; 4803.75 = 6.57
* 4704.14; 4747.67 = 7.05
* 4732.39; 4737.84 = 7.95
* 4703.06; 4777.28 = 6.90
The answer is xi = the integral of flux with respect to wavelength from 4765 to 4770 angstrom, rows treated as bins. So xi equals 18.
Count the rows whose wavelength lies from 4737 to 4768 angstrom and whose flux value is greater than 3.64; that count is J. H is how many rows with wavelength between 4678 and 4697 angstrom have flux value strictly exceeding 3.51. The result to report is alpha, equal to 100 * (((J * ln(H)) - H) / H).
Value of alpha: 205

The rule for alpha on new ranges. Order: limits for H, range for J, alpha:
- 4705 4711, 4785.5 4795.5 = 120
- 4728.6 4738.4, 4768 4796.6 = 242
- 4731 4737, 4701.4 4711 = -40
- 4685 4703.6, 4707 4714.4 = -59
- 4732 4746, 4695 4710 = -41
